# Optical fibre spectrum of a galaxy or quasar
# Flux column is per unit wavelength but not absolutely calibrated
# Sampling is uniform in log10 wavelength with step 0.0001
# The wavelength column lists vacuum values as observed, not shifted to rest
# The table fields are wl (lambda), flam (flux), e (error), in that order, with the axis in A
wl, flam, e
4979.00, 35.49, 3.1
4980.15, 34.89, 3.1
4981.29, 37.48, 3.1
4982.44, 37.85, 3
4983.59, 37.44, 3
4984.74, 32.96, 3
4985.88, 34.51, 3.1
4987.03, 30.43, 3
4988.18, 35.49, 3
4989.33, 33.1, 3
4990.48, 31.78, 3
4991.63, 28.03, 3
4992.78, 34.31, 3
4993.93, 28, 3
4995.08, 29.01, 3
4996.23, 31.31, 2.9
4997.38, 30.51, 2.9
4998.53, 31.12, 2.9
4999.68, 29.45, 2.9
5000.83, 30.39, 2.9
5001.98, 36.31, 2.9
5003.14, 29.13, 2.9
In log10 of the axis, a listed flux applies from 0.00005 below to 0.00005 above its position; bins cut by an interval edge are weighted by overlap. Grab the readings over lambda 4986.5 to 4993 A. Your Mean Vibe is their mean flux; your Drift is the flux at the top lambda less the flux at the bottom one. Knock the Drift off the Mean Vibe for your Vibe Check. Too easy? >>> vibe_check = 28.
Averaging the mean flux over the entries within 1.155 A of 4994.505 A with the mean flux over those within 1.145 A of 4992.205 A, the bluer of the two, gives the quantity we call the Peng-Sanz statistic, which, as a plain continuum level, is 29.8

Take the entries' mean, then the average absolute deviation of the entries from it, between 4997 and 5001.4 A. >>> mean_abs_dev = 0.5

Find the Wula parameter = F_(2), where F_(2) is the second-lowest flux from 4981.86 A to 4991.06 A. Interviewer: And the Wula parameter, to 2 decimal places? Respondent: 31.78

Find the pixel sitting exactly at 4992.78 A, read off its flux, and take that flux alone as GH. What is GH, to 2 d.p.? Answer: 34.31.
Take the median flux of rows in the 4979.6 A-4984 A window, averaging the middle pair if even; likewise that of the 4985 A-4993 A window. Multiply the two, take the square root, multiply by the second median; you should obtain 1166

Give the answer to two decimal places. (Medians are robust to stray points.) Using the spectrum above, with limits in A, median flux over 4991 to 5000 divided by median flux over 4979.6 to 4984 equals 0.80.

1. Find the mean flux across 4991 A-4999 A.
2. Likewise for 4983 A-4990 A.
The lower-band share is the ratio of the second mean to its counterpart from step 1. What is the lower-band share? 1.12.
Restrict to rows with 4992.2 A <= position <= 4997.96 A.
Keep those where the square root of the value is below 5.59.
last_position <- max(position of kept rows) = 4997.38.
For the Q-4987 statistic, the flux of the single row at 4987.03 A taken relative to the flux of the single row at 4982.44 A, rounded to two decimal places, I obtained 0.80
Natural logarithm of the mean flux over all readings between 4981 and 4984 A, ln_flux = 3.63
